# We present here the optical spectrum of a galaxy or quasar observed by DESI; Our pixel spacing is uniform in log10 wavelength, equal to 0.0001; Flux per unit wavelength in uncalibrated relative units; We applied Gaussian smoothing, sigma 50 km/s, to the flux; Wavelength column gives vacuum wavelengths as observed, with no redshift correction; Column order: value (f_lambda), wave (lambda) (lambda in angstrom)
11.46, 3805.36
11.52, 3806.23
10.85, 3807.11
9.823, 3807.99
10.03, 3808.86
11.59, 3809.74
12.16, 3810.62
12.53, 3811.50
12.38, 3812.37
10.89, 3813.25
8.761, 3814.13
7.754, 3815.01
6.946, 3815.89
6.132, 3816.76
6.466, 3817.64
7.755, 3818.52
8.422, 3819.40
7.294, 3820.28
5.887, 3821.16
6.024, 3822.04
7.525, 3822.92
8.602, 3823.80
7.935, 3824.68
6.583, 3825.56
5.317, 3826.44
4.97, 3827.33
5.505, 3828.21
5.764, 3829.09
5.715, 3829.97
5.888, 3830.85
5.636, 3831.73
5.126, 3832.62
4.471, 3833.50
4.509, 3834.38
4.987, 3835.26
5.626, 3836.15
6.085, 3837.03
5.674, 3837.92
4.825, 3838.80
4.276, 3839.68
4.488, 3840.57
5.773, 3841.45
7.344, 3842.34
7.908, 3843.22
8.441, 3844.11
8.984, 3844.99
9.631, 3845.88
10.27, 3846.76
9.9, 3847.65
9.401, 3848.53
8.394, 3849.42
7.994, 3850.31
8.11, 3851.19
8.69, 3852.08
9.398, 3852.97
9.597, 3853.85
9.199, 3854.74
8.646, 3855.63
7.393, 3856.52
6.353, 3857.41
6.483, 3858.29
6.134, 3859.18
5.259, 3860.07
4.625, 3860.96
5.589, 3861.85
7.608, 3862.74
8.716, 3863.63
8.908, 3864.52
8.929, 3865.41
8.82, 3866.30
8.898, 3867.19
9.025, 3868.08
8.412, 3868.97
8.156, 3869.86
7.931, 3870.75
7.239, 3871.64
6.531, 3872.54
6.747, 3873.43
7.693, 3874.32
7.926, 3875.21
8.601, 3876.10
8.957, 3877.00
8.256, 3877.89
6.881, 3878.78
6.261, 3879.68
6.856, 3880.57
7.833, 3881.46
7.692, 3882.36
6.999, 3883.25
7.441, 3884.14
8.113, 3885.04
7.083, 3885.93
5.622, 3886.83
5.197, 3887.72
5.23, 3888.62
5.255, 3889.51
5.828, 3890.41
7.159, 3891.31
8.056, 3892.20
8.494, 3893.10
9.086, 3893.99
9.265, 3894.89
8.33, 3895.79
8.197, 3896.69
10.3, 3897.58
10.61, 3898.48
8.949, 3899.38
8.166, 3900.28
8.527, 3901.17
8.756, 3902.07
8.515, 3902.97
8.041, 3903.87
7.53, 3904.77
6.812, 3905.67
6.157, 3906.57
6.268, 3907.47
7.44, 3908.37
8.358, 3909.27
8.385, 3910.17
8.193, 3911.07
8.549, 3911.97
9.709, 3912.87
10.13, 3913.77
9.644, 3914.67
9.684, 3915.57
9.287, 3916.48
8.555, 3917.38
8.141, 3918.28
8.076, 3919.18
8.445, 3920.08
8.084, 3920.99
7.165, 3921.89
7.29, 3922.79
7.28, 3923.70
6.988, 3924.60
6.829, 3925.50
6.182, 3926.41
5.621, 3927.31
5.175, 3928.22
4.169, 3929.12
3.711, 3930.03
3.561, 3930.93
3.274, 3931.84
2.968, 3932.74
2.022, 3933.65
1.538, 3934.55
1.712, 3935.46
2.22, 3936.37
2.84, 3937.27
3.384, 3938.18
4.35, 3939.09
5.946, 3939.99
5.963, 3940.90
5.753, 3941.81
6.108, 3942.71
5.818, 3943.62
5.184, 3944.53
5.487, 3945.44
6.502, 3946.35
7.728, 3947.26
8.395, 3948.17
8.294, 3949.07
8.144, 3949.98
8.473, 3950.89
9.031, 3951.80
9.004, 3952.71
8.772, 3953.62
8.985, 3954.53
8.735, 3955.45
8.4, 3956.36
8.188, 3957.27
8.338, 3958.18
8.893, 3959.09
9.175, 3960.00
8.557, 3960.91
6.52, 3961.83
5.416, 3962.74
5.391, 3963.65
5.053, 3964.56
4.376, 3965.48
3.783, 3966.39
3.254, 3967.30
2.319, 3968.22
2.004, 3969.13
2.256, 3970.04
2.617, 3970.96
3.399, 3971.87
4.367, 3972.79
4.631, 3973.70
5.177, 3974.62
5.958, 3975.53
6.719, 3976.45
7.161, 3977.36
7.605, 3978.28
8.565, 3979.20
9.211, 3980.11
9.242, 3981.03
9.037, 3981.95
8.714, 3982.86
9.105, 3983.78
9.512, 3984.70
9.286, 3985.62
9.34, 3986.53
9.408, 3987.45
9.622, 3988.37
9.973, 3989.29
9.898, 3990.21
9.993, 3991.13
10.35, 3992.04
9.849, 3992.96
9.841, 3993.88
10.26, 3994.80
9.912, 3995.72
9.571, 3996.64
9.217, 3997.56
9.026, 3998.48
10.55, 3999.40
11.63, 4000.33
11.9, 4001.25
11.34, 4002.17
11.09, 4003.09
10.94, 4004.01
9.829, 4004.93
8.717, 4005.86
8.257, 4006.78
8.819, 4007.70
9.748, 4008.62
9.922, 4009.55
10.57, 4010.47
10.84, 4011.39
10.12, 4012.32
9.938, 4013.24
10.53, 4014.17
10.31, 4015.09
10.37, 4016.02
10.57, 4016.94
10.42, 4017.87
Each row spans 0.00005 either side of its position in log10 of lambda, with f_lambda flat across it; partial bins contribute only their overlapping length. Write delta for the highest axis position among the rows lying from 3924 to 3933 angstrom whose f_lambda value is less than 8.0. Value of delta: 3932.74 angstrom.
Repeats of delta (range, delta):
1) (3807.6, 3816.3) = 3815.89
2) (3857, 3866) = 3862.74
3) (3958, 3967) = 3966.39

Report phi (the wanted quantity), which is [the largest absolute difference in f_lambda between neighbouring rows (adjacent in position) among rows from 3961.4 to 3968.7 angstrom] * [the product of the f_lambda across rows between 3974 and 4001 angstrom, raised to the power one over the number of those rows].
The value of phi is 10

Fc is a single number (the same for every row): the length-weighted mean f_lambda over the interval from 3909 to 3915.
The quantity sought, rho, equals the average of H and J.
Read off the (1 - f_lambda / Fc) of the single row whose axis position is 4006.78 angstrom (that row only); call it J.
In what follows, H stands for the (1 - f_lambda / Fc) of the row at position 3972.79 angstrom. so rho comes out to 0.30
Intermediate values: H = 0.5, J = 0.08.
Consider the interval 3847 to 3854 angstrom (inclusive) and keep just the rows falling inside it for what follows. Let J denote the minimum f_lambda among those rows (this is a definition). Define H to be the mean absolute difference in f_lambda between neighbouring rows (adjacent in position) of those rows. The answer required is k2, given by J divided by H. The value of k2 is 15.9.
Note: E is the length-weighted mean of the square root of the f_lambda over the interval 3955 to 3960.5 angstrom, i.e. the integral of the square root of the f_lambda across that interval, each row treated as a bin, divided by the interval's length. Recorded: 2.9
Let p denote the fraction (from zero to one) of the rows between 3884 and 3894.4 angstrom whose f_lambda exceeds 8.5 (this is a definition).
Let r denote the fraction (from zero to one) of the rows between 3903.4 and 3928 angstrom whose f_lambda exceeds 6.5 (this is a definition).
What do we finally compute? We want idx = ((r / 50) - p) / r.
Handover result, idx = -0.1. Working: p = 0.1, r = 0.85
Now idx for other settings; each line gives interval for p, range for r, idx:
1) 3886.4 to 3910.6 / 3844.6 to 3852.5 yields -0.3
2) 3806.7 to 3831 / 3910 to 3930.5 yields -0.4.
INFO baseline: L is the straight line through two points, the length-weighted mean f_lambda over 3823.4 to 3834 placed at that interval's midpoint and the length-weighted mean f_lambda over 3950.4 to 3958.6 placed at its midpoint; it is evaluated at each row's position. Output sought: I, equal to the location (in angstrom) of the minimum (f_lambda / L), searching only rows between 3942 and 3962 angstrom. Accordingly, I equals 3944.53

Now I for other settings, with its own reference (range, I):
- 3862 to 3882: 3879.68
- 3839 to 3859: 3839.68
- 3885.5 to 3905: 3887.72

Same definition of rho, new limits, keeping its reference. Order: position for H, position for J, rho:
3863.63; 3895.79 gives 0.05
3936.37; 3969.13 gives 0.77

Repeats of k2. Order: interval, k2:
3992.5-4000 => 19.8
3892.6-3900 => 9.7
